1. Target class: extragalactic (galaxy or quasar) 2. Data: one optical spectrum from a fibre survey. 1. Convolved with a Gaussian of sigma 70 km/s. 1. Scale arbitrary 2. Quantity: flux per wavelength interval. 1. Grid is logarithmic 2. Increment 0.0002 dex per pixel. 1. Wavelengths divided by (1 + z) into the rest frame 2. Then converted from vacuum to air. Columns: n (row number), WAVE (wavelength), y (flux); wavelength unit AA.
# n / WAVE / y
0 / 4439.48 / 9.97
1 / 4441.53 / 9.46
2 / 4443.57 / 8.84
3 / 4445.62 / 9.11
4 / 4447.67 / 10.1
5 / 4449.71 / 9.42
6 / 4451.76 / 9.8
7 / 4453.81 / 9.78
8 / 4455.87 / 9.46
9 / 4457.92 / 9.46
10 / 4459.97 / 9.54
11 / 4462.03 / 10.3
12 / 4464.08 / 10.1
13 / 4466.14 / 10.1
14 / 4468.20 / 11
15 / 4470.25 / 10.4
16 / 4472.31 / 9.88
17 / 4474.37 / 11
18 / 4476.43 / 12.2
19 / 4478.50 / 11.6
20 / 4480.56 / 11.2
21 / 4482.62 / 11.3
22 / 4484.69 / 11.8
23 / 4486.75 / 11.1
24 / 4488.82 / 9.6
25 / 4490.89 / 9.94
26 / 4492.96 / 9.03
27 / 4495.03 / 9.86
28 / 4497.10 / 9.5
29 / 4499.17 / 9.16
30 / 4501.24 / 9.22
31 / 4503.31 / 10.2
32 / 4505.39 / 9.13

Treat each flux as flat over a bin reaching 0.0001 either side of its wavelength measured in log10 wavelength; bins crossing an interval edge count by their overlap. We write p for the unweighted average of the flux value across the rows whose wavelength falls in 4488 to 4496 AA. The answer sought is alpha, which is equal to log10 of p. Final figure 0.98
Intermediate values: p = 9.6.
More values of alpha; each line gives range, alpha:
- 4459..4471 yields 1.01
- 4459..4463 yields 1.00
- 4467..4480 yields 1.04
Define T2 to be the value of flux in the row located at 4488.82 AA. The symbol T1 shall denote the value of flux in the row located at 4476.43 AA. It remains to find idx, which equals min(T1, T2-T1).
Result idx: -2.6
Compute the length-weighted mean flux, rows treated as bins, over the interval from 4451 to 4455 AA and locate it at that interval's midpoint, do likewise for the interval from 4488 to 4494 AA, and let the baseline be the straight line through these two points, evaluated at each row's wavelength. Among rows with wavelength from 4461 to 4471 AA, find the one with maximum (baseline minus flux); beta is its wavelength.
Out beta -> 4464.08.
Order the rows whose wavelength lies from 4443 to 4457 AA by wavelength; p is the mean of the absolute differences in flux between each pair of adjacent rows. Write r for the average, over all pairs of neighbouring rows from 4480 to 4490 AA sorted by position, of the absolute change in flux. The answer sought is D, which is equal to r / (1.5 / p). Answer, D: 0.21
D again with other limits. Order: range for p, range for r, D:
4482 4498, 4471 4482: 0.41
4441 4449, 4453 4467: 0.09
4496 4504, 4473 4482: 0.22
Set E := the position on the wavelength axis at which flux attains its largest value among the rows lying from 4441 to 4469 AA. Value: 4468.20 AA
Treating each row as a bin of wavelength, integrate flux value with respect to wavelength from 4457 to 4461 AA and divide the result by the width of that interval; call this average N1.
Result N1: 9.5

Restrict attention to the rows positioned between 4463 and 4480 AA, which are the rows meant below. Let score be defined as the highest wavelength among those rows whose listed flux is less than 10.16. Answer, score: 4472.31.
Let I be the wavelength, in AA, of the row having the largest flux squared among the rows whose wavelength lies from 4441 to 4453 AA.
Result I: 4447.67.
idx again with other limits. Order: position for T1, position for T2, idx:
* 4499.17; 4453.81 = 0.6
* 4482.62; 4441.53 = -1.8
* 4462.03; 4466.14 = -0.2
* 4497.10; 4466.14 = 0.6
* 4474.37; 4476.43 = 1.2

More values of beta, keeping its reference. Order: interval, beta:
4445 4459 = 4445.62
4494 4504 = 4499.17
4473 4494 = 4492.96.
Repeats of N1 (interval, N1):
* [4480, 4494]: 10.5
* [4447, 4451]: 9.8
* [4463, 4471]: 10.4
